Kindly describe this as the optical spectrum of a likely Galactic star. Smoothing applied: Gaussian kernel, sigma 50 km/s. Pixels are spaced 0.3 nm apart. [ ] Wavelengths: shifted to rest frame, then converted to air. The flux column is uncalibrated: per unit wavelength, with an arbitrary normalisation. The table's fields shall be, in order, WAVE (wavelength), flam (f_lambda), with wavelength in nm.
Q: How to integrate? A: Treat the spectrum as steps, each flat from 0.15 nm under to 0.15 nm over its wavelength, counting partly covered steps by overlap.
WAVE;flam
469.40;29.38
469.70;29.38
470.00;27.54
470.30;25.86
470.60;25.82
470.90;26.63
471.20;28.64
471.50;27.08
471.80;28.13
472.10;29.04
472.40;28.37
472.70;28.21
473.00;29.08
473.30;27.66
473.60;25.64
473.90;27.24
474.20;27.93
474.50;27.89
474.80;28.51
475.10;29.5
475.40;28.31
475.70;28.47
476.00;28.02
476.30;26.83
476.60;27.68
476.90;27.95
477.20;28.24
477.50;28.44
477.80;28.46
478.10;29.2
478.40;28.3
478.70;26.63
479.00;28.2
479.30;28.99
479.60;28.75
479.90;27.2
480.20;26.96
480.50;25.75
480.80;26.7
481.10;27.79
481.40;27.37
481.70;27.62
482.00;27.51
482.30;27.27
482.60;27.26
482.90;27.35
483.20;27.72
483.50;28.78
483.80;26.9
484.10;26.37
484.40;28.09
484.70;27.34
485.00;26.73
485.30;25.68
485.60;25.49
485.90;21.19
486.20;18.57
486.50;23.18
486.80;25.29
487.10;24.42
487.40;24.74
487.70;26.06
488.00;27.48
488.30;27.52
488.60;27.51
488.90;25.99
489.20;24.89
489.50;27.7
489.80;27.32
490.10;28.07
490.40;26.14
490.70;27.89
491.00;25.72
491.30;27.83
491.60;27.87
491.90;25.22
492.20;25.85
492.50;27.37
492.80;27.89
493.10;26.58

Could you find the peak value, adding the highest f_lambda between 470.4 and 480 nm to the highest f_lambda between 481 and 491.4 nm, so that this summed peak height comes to 58.3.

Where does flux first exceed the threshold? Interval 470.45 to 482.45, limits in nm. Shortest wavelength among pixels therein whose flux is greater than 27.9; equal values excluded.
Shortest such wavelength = 471.20 nm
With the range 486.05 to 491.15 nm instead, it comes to 490.10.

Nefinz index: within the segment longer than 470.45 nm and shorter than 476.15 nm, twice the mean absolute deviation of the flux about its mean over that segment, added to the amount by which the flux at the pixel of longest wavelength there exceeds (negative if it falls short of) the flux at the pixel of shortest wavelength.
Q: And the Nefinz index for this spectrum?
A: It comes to 3.8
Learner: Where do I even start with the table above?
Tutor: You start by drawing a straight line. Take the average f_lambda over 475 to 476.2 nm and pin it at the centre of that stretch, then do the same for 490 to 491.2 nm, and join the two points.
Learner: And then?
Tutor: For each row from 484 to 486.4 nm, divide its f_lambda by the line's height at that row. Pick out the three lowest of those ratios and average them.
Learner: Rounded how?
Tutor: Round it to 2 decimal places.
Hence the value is 0.79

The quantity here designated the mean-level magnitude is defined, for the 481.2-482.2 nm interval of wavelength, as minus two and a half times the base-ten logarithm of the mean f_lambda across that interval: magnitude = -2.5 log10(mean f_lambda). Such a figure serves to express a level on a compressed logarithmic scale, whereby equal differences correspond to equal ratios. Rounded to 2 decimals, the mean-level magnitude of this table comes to -3.60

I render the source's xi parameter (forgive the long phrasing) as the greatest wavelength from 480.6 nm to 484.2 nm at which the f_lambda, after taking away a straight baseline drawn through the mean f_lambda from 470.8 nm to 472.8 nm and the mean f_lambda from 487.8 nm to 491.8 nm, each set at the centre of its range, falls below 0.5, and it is 484.10 nm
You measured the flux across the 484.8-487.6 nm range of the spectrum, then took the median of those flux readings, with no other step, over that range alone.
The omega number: 24.7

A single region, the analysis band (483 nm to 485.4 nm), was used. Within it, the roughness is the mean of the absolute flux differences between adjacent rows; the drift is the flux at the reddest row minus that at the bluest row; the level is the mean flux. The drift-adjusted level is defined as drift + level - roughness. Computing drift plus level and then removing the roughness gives 24.1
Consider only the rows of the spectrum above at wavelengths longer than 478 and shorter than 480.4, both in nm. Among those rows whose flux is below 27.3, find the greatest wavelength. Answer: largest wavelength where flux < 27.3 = 480.20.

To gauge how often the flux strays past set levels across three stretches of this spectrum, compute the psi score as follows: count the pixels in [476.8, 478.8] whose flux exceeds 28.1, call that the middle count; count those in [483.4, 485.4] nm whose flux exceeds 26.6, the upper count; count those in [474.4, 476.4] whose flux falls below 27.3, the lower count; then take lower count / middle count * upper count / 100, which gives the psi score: 0.010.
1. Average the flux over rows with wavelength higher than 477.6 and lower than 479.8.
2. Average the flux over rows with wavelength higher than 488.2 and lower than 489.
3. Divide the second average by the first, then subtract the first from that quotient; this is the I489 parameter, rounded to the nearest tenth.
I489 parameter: -27.4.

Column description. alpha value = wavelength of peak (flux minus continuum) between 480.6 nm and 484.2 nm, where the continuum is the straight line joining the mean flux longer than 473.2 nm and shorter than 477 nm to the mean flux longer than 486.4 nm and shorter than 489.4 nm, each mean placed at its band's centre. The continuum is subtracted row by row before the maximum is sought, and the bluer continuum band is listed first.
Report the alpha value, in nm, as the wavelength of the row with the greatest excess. 483.50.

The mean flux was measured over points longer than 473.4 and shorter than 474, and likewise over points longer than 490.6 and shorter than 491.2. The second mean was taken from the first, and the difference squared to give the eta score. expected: 0.1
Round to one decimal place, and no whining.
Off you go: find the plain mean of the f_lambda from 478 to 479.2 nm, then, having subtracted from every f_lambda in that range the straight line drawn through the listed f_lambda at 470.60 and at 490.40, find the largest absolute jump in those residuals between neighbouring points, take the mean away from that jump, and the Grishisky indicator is -26.4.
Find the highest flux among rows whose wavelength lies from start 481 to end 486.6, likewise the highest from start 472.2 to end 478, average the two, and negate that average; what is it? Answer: -29.1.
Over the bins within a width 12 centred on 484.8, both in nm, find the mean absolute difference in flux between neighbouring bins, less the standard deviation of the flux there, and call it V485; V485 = -0.9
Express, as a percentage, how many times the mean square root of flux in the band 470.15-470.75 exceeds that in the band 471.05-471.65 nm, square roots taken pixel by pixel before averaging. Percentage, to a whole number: 96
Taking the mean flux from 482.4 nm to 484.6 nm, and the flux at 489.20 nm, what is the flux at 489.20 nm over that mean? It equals 0.91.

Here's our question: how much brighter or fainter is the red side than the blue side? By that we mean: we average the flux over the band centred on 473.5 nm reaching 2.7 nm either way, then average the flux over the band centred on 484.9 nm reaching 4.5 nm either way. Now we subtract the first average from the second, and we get -1.9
